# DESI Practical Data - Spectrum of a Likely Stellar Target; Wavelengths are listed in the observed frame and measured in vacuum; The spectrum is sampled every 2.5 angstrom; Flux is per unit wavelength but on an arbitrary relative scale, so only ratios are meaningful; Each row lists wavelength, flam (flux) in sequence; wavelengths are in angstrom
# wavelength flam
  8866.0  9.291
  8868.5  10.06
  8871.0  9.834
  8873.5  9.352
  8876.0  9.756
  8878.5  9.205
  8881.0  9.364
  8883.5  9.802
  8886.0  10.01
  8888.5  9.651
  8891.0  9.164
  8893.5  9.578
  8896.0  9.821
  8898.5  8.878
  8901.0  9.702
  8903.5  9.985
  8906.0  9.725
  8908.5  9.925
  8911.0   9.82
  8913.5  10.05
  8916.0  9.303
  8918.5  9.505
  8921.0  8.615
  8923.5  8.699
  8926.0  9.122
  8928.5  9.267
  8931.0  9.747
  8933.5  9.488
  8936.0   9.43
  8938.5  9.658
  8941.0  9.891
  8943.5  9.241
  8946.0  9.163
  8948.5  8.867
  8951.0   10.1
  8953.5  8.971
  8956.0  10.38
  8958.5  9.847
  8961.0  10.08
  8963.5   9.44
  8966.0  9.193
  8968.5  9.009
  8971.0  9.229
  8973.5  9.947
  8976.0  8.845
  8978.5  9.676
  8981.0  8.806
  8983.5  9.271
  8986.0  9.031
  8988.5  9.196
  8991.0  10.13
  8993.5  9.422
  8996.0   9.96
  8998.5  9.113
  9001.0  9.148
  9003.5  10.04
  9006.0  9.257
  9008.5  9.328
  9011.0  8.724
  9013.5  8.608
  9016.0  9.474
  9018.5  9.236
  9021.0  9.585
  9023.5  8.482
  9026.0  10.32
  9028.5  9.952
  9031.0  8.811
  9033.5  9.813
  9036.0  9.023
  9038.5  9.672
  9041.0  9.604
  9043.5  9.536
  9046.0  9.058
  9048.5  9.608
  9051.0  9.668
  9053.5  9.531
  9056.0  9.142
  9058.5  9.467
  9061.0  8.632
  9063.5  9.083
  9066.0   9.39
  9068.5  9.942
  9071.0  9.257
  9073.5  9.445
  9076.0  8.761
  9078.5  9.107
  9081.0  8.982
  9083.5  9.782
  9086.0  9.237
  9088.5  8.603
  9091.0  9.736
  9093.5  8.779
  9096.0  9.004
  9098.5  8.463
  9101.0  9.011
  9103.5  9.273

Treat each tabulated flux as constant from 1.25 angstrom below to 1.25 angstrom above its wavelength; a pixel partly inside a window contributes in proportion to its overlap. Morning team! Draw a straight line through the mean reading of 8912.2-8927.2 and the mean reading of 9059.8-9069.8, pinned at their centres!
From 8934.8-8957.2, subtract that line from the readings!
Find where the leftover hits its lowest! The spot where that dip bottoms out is 8948.5 angstrom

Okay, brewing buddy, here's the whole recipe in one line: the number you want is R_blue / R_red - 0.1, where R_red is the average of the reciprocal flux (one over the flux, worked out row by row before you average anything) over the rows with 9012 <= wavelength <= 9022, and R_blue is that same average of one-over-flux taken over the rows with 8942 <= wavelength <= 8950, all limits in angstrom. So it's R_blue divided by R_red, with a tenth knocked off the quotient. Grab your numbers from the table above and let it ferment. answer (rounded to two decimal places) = 0.91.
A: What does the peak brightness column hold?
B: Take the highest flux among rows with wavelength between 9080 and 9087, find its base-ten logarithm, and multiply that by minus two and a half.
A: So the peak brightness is -2.48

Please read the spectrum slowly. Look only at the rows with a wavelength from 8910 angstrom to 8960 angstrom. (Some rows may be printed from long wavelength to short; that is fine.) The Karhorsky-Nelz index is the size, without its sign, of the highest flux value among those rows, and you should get 10.4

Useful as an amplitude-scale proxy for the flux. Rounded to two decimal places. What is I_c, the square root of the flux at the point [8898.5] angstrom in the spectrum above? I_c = 2.98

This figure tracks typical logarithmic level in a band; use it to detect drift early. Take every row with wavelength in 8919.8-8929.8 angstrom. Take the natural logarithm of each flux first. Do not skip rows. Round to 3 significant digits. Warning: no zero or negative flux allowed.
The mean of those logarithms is 2.19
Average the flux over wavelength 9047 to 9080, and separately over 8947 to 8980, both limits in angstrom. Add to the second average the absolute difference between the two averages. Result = 9.7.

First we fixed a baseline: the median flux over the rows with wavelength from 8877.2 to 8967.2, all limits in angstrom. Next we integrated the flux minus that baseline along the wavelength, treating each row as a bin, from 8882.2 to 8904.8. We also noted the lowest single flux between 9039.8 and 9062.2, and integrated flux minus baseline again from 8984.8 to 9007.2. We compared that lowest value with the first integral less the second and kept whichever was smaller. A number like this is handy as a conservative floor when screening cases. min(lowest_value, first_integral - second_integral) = 3.2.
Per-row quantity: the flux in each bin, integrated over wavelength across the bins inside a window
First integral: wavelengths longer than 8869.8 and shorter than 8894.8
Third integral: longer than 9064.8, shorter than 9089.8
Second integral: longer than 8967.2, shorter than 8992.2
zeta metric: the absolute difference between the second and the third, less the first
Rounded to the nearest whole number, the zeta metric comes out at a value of -238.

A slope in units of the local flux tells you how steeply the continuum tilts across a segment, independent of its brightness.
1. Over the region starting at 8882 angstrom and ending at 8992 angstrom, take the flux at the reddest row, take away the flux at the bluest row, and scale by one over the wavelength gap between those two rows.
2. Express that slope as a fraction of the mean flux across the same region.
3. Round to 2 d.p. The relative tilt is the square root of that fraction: 0.02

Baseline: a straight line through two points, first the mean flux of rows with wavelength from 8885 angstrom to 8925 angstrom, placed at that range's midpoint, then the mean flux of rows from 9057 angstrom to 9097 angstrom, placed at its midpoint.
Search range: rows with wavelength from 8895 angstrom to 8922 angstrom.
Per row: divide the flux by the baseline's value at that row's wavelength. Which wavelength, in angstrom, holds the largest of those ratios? 8913.5 angstrom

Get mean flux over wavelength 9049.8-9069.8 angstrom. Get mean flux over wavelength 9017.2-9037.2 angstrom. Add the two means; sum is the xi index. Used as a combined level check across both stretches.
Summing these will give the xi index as 18.76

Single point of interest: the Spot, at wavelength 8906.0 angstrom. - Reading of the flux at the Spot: 9.725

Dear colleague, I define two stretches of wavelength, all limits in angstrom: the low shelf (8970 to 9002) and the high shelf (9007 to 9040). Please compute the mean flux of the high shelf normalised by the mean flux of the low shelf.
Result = 0.99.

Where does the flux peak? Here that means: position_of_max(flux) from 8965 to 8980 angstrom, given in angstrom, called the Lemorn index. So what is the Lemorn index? 8973.5 angstrom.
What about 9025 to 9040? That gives 9026.0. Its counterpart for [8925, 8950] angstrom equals 8941.0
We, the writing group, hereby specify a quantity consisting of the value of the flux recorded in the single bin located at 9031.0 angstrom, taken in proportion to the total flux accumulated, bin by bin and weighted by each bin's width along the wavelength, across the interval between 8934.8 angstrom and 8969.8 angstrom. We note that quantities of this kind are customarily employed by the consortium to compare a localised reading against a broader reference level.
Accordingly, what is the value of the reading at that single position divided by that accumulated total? 0.0264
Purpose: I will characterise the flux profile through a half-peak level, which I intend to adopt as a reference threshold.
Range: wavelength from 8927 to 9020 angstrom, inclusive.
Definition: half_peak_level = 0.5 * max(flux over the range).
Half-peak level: 5.19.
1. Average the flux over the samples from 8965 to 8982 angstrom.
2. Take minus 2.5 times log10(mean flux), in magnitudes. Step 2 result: -2.415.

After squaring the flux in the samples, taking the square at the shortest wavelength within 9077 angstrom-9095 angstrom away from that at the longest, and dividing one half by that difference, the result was -0.085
